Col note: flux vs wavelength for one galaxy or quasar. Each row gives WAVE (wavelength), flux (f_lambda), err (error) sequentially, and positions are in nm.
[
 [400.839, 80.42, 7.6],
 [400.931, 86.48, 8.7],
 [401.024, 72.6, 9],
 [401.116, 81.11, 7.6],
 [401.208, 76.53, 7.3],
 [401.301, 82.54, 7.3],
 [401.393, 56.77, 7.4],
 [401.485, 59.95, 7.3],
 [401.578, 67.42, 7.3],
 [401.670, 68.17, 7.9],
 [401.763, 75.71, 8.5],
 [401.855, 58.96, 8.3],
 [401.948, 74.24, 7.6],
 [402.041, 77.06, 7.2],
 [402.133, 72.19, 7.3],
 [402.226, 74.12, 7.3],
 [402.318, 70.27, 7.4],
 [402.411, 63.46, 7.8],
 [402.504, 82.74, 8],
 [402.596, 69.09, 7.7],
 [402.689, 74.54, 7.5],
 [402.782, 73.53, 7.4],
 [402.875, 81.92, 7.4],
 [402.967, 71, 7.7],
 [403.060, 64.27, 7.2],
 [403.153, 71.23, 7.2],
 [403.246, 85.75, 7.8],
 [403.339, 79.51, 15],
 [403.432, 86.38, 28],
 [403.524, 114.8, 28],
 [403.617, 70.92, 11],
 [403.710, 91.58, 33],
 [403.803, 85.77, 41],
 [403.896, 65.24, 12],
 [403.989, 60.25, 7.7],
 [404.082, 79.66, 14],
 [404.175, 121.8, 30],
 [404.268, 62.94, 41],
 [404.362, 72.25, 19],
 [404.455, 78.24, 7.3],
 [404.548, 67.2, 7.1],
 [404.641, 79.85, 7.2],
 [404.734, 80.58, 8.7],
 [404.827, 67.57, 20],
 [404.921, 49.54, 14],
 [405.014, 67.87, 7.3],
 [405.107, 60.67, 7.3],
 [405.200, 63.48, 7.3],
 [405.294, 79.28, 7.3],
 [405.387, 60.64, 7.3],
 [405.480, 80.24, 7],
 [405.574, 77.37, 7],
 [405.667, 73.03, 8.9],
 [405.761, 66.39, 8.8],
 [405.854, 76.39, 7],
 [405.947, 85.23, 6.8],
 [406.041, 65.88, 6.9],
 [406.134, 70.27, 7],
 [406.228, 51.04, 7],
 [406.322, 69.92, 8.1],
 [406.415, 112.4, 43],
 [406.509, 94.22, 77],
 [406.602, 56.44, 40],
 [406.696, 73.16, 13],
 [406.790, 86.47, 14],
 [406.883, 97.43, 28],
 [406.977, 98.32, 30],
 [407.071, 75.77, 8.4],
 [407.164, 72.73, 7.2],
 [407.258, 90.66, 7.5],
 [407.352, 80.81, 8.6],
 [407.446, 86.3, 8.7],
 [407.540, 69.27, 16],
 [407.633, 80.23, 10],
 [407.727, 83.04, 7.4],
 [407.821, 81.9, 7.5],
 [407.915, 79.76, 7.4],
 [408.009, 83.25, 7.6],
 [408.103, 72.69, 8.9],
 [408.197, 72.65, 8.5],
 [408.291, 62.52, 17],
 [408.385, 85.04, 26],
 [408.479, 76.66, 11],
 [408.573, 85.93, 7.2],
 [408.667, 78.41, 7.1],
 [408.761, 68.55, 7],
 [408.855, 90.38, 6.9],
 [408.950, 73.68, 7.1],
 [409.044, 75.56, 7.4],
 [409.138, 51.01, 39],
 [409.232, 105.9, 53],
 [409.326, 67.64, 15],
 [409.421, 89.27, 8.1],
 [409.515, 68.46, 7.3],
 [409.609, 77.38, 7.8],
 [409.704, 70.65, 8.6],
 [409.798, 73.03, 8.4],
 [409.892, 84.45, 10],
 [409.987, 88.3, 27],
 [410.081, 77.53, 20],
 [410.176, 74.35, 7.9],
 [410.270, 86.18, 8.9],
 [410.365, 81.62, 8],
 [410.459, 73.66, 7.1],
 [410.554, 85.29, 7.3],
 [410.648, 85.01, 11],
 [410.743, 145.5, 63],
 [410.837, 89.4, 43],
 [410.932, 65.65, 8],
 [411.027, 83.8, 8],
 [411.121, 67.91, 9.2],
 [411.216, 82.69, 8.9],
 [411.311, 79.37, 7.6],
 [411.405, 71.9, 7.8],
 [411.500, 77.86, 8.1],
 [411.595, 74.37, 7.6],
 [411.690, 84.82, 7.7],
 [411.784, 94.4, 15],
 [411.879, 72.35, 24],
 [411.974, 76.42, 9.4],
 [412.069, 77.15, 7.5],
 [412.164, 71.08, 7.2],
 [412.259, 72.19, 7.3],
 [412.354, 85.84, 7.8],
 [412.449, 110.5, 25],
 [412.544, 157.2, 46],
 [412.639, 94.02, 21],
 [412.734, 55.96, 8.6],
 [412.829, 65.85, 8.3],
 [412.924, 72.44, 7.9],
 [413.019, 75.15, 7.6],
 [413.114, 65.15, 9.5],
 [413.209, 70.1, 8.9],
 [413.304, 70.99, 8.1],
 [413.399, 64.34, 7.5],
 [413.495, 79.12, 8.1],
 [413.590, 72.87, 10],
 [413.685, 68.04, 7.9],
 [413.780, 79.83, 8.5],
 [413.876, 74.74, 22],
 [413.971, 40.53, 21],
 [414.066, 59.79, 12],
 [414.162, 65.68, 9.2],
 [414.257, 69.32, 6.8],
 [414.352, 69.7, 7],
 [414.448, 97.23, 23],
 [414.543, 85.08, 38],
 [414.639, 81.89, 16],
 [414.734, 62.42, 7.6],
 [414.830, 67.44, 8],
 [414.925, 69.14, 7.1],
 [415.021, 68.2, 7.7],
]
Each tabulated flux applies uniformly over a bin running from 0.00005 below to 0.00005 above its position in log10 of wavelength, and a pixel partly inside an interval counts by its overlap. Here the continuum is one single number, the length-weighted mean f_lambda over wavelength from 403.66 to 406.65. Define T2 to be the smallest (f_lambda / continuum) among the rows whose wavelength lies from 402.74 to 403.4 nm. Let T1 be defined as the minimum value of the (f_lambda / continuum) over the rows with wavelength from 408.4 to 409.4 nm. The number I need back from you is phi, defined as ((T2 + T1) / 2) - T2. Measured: -0.09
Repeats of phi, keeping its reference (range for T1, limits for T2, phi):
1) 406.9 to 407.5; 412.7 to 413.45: 0.11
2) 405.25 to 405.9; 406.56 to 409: 0.03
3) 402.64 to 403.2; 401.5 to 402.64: 0.04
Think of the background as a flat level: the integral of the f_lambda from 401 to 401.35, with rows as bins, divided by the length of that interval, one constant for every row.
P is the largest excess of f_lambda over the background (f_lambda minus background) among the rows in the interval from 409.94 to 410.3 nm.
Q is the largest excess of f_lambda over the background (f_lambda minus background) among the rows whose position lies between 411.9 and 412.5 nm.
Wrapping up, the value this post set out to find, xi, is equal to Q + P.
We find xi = 42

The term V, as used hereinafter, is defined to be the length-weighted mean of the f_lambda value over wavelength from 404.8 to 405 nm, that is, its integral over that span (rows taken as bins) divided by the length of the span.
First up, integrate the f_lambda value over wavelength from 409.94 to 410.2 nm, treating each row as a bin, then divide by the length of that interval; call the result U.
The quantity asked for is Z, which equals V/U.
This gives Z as 0.7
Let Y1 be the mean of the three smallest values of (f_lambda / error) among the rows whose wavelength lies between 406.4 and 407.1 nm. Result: 2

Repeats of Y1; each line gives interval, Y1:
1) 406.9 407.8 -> 5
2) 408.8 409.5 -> 3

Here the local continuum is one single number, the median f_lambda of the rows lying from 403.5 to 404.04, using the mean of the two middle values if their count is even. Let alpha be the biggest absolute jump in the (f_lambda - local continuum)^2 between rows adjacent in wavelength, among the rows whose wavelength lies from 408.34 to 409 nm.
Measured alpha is 123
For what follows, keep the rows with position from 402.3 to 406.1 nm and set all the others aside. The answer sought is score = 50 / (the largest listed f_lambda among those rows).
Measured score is 0.41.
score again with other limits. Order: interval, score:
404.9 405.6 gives 0.62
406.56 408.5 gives 0.51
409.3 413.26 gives 0.32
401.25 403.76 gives 0.44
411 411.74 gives 0.59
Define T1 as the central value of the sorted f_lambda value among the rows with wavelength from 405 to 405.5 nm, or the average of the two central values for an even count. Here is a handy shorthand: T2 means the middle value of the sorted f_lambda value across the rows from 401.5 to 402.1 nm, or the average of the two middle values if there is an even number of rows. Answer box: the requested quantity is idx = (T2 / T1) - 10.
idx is -8.92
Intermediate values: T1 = 65.7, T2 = 71.2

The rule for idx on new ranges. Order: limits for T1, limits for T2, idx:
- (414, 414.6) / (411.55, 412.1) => -8.90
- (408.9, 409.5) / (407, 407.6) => -8.95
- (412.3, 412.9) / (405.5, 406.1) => -9.17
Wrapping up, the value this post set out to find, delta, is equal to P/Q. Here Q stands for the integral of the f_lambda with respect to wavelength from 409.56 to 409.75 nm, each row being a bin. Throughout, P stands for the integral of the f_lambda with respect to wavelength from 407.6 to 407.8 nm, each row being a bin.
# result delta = 1.16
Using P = 16.3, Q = 14.0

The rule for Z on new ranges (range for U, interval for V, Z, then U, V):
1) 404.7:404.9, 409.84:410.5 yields 1.2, 70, 81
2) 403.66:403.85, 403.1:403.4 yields 0.9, 88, 79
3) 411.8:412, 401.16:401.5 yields 0.9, 77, 70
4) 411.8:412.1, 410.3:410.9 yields 1.2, 77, 92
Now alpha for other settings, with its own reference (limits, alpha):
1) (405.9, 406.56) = 1089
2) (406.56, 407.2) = 453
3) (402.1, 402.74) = 202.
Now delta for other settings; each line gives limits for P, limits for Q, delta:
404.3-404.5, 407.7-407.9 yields 0.90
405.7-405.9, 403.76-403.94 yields 1.05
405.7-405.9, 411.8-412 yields 0.93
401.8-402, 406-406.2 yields 1.01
